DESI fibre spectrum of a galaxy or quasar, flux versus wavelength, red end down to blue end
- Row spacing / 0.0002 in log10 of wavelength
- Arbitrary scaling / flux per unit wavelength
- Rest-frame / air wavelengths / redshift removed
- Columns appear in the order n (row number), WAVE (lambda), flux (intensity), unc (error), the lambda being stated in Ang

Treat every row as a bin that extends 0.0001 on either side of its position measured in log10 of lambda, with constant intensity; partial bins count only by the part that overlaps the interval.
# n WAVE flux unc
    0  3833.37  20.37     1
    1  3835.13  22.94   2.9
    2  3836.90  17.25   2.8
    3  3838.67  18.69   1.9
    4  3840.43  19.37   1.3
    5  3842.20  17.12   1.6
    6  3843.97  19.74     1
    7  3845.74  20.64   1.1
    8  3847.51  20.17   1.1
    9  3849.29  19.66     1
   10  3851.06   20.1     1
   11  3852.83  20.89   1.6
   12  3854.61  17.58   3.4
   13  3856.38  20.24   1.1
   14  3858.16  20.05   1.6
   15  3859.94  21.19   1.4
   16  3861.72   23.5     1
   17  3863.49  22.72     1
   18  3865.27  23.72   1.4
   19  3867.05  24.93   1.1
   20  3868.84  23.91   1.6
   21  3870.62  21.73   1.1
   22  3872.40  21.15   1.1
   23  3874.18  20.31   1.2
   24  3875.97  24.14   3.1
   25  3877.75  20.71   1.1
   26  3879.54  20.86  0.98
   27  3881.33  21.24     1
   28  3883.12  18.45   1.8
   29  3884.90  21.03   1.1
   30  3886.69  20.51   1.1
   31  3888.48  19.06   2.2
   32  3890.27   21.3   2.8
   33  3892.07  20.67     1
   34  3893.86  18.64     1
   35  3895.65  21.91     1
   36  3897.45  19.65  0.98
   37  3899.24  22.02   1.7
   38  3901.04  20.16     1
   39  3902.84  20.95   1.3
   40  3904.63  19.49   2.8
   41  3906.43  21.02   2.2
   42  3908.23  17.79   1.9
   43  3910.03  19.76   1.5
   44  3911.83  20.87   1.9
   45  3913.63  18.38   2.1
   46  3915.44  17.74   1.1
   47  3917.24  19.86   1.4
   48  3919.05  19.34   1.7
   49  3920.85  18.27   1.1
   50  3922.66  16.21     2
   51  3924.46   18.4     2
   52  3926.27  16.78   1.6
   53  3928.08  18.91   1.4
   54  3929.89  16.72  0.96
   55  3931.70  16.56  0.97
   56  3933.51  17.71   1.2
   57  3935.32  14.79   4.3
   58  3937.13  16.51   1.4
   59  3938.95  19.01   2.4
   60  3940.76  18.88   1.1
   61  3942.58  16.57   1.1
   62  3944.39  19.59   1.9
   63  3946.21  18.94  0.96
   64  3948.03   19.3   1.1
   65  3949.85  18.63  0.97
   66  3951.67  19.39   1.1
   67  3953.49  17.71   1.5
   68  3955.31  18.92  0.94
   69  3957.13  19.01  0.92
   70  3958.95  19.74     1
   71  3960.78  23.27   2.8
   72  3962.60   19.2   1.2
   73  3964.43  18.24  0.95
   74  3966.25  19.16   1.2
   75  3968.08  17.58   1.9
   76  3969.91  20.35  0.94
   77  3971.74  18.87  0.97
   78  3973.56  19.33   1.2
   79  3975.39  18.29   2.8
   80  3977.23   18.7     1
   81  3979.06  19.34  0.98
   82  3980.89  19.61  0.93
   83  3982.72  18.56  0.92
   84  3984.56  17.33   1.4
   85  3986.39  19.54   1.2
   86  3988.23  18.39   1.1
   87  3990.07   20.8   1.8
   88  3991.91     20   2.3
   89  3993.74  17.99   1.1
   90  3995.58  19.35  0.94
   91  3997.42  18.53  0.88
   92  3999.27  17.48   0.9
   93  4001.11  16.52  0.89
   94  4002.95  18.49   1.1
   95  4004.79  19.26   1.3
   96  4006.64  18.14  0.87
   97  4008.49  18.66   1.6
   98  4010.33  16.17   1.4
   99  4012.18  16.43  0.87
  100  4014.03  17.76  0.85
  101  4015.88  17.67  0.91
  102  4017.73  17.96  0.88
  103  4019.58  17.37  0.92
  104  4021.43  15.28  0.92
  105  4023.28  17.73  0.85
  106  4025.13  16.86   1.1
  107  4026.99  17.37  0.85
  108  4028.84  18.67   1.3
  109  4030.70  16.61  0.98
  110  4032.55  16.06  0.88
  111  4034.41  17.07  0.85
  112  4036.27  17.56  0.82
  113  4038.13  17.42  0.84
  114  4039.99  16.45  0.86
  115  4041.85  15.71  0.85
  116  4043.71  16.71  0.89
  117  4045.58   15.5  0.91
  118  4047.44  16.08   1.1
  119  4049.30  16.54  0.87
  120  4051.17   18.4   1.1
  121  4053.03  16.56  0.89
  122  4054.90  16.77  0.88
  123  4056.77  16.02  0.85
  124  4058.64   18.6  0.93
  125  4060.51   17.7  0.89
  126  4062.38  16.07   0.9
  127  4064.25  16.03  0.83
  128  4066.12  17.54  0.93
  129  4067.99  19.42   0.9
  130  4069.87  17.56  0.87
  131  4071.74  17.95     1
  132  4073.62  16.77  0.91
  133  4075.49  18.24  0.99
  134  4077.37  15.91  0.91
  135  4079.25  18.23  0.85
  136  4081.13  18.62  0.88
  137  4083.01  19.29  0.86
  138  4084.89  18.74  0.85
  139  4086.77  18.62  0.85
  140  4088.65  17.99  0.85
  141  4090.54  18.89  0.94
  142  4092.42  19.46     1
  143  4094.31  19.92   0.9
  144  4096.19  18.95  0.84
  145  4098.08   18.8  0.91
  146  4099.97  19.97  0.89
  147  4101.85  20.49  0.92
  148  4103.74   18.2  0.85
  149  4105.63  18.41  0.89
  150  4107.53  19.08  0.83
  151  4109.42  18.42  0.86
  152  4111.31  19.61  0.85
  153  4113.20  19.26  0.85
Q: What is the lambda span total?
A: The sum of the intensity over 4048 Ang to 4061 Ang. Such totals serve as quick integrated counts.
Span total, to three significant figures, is 121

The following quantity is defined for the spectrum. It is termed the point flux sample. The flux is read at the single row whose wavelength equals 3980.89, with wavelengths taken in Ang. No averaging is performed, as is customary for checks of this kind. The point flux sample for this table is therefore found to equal 19.61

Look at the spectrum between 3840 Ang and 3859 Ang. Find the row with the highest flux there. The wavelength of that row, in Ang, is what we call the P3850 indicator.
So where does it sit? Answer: 3852.83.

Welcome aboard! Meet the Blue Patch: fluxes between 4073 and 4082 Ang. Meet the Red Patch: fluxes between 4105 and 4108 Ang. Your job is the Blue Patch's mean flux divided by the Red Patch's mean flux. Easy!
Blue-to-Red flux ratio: 0.94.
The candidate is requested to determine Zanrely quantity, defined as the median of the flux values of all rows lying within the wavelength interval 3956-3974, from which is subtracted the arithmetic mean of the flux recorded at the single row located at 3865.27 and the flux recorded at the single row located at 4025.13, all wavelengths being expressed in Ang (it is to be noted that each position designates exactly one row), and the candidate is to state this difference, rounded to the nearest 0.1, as -1.1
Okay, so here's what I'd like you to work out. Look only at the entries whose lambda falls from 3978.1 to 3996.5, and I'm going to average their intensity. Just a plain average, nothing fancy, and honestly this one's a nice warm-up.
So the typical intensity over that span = 19.1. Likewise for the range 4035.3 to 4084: 17.2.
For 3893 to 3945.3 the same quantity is 18.7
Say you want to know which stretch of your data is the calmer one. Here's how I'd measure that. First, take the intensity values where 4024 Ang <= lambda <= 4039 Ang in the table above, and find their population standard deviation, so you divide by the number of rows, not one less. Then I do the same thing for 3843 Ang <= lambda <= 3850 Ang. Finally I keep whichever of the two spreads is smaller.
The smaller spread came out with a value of 0.39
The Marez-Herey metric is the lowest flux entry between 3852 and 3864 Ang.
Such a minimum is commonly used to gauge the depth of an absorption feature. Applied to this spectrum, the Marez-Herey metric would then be 17.58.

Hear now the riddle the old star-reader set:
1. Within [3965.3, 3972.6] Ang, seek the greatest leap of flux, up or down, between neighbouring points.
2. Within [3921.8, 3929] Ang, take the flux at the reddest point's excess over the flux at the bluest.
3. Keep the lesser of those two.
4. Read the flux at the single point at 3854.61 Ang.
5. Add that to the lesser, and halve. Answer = 10.1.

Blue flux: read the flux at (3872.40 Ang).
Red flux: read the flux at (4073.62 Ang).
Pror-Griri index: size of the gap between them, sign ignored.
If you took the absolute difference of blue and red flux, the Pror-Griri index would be 4.4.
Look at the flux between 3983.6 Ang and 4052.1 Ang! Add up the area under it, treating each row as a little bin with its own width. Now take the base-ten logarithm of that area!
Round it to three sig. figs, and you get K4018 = 3.08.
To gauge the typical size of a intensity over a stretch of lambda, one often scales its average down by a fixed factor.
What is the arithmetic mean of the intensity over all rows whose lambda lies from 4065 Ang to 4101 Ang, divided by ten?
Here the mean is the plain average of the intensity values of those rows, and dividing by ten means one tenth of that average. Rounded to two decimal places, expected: 1.85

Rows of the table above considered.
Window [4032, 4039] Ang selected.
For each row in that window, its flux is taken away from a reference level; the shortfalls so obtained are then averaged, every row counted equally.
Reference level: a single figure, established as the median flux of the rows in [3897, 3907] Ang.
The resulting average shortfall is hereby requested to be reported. 3.5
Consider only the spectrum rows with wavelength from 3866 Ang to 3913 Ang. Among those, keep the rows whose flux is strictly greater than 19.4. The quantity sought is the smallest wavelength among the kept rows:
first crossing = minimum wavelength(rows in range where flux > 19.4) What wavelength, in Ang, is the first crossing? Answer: 3867.05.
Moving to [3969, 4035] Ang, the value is 3969.91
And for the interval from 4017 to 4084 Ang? 4067.99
